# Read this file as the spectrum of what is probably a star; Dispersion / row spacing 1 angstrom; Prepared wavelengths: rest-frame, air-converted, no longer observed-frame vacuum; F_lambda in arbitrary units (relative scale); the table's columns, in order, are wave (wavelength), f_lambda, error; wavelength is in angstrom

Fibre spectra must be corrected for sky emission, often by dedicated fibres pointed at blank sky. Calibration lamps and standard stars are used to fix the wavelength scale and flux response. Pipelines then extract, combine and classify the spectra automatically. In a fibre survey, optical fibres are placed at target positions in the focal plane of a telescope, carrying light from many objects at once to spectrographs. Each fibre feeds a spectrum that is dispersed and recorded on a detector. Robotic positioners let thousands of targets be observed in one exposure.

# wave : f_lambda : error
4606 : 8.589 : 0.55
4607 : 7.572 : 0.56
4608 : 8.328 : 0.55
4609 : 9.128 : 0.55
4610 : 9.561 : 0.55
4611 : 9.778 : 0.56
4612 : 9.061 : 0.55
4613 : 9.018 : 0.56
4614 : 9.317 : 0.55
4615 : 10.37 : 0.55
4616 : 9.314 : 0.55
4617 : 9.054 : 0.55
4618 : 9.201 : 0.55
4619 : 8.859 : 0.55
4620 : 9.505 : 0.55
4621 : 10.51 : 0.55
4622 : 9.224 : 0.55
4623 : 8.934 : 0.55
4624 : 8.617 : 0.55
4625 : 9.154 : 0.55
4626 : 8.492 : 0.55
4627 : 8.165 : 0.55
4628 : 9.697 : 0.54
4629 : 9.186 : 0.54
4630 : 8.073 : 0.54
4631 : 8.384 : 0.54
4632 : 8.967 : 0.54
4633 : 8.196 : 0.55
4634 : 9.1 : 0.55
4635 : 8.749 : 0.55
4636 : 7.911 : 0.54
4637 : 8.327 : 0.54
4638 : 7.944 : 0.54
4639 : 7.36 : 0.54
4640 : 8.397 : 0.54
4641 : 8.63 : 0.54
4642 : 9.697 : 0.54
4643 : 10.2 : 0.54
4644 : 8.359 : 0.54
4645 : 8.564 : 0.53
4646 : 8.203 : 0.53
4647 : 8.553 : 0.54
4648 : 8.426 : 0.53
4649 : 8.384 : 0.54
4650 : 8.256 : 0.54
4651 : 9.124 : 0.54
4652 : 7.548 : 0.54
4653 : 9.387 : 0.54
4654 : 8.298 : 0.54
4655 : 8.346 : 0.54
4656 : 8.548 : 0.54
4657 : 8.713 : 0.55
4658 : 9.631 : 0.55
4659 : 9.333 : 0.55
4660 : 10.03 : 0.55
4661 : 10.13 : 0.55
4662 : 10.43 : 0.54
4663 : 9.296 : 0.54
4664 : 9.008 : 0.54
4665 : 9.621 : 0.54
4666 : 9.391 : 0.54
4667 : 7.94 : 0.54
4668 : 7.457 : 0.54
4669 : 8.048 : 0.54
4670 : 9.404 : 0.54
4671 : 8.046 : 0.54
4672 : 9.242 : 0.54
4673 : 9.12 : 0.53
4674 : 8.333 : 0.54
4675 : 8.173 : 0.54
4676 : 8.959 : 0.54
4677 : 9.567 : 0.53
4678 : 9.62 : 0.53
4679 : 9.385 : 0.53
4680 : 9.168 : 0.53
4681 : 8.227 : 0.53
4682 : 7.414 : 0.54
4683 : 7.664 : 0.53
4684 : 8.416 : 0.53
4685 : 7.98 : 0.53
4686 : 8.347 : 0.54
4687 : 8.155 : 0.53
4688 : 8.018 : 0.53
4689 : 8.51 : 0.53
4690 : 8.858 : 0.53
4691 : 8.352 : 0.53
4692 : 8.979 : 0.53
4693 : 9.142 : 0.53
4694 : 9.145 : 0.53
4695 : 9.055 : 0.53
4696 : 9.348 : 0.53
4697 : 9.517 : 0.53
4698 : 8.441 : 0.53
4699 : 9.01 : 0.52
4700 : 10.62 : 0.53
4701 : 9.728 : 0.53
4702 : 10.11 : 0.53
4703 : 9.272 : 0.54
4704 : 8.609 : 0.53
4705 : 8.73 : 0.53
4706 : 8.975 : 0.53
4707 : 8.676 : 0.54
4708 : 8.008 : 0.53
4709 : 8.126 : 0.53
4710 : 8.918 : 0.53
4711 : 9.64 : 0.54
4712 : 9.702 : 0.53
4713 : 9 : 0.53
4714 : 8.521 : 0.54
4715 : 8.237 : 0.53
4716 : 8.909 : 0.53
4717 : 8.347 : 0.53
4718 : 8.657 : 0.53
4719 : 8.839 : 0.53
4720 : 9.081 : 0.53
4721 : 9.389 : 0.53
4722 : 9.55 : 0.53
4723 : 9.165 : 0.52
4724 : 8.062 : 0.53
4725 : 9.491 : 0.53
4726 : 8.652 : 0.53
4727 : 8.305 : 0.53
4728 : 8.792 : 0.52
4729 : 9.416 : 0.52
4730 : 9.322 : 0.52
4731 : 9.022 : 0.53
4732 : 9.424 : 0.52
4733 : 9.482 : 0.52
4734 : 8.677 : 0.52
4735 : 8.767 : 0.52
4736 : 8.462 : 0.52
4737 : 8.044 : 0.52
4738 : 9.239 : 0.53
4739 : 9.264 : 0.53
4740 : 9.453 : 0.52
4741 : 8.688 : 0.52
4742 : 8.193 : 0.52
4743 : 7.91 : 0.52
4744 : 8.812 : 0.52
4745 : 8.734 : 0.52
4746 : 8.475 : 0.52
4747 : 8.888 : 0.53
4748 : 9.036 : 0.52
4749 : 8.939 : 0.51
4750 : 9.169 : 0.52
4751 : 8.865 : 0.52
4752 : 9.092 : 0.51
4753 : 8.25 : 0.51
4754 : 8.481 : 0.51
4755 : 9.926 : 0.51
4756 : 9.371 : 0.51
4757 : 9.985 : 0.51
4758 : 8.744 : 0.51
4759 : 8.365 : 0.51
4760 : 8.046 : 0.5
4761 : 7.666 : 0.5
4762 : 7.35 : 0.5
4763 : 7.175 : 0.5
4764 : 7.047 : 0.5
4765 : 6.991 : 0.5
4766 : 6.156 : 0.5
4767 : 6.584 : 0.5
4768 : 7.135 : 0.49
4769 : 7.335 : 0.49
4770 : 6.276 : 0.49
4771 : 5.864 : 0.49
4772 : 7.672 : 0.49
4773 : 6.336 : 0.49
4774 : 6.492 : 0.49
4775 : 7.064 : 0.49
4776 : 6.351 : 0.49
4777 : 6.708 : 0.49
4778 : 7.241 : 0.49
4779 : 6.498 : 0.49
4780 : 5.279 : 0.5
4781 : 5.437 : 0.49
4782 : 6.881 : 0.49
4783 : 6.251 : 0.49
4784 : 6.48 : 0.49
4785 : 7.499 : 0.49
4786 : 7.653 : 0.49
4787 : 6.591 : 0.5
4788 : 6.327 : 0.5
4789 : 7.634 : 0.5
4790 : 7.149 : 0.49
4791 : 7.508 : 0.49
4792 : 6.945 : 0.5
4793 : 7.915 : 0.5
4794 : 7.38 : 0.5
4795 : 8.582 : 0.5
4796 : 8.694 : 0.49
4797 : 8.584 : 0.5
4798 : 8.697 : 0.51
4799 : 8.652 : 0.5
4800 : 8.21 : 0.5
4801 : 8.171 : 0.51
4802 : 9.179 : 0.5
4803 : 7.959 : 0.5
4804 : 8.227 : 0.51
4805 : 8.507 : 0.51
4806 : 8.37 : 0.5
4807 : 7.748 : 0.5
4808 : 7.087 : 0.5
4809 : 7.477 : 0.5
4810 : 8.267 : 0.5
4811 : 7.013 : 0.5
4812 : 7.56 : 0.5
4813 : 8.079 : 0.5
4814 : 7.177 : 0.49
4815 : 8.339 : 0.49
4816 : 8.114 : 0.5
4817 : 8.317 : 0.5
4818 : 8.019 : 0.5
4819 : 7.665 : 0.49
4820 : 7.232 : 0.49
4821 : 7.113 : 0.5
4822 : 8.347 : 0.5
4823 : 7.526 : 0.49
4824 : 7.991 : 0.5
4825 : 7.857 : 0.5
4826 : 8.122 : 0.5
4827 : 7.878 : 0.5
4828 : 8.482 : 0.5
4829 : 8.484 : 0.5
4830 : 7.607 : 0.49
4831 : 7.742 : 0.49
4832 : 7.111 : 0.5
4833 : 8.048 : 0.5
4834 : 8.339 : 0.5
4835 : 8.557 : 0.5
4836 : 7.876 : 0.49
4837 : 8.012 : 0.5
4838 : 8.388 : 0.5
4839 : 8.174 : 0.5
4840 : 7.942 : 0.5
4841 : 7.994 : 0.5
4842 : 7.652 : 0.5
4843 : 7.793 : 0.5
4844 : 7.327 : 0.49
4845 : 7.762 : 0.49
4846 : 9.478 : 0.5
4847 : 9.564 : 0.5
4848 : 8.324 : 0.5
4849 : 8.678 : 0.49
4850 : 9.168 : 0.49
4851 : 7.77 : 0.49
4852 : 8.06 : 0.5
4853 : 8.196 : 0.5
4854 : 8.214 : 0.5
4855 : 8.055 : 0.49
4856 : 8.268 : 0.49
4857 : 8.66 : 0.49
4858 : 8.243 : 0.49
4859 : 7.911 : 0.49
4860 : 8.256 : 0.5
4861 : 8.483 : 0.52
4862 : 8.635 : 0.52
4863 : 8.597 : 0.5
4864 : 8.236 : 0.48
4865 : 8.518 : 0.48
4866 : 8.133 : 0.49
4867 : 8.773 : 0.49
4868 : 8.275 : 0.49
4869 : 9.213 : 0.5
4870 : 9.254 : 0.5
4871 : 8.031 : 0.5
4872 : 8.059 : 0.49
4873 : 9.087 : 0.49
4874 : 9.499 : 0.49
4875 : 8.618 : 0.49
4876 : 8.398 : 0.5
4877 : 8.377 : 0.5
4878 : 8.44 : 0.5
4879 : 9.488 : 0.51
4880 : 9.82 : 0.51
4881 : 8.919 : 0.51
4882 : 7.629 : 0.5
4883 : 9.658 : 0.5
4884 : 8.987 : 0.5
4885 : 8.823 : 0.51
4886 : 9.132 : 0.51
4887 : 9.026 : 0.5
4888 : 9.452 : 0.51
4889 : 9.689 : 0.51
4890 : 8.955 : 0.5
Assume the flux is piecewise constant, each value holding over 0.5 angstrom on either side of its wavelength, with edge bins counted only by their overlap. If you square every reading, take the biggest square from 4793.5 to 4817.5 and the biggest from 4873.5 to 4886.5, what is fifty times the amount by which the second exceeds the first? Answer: 609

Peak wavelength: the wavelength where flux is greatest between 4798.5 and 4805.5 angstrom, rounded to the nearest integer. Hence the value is 4802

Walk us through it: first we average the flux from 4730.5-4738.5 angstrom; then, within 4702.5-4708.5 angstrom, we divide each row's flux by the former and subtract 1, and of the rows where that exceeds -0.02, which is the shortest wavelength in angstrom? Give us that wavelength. 4703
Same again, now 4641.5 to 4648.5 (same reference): 4642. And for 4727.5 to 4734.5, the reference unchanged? 4728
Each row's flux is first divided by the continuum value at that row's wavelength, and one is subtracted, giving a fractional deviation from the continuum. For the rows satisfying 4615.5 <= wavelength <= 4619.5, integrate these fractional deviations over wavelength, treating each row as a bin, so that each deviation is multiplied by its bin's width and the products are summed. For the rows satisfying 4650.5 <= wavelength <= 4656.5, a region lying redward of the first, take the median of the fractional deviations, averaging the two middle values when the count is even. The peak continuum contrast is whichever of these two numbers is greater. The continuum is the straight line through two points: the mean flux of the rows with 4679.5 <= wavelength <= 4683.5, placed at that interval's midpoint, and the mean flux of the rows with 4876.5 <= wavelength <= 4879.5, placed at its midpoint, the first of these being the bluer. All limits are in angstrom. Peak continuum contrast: 0.61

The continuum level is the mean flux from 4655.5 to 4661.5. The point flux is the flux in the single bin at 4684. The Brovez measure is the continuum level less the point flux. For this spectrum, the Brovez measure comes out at 0.98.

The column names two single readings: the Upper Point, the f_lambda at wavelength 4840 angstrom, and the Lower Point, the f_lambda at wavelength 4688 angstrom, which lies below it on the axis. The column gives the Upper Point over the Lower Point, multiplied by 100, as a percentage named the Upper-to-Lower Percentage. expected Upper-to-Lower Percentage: 99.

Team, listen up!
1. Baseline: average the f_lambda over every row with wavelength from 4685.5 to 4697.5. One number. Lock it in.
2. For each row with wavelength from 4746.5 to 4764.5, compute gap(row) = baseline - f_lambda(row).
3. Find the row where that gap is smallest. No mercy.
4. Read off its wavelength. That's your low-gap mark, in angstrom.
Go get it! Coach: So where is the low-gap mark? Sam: 4757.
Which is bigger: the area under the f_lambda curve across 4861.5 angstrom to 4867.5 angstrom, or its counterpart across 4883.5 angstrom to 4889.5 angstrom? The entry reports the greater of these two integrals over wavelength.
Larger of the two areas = 55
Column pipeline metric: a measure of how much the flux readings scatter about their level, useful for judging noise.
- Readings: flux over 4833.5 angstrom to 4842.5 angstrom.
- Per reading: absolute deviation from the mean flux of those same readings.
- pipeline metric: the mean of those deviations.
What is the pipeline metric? 0.23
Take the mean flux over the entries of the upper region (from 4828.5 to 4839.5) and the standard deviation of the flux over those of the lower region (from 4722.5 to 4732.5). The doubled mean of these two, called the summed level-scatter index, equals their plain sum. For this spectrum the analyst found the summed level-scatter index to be 8.5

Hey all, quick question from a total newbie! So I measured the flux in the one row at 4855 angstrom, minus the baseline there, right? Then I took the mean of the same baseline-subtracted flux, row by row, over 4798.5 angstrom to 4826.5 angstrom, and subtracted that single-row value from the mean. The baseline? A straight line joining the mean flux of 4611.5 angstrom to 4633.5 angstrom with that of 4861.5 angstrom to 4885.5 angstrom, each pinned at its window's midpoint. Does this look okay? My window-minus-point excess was -0.17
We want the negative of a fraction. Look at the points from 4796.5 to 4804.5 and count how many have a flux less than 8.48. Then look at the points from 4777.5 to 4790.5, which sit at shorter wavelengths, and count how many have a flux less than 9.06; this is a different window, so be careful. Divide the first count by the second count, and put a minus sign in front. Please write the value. -0.31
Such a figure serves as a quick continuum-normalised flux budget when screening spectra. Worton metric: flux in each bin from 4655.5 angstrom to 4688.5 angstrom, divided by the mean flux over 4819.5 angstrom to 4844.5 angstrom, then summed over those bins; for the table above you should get 37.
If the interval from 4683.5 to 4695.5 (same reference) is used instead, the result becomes 13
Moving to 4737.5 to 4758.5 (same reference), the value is 24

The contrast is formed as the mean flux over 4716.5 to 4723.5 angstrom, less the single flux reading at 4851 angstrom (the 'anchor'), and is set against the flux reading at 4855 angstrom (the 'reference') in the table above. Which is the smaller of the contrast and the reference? 1.2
